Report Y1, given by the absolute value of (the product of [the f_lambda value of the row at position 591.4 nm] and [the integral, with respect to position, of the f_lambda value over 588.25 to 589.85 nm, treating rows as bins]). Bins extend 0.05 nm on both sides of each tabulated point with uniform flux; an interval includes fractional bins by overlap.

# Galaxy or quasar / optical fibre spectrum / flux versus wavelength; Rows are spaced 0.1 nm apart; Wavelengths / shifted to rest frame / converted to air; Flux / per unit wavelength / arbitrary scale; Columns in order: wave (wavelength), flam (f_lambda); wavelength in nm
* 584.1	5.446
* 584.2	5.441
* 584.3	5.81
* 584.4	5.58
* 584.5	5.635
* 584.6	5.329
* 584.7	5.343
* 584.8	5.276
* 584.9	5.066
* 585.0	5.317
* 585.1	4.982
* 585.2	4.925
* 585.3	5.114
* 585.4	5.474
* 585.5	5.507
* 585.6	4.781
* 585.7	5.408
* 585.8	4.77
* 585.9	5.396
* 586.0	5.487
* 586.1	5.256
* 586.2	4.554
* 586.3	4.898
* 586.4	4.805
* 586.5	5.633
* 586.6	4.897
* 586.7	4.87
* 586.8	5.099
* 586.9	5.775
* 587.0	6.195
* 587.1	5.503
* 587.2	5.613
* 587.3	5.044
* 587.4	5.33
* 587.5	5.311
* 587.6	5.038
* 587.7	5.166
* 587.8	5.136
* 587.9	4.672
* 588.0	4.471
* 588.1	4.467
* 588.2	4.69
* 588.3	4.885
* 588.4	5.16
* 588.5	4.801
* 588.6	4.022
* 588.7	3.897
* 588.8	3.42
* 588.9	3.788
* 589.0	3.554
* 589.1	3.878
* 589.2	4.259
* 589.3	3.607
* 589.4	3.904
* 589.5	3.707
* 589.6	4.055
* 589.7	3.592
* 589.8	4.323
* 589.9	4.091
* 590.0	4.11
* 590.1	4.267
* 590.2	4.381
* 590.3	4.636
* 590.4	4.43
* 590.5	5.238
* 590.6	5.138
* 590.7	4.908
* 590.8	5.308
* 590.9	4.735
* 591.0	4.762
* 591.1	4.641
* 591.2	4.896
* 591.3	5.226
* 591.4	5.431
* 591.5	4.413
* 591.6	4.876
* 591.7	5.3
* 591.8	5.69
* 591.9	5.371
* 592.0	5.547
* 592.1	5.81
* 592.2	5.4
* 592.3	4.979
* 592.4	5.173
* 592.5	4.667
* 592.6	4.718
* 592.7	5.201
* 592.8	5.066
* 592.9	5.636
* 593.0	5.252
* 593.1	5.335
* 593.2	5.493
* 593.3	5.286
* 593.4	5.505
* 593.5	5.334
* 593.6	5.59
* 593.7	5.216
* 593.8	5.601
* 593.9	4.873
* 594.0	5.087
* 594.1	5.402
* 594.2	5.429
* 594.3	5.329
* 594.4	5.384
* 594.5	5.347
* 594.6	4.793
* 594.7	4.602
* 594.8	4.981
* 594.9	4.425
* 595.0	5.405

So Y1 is 35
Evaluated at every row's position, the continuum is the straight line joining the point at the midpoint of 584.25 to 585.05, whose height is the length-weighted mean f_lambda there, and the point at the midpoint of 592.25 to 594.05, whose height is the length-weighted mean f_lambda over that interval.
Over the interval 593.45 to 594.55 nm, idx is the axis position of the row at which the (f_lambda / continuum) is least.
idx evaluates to 593.9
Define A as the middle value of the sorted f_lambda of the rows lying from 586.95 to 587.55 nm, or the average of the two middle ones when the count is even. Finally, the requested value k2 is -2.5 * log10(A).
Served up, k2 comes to -1.83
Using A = 5.4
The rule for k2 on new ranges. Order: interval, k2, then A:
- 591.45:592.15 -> -1.83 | 5.4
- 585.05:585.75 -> -1.77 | 5.1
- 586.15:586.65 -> -1.72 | 4.9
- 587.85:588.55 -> -1.68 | 4.7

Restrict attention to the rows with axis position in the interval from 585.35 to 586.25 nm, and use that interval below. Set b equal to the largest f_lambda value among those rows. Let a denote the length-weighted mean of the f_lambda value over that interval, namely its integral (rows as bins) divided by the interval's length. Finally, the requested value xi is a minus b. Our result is -0.33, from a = 5.18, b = 5.507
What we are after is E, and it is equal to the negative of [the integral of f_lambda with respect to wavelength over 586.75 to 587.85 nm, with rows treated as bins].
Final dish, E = -5.92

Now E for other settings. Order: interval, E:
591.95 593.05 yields -5.74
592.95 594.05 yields -5.86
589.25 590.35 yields -4.47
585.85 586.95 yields -5.67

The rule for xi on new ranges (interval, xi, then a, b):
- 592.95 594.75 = -0.33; 5.27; 5.601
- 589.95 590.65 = -0.64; 4.60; 5.238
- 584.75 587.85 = -0.98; 5.21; 6.195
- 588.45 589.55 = -0.91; 3.89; 4.801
